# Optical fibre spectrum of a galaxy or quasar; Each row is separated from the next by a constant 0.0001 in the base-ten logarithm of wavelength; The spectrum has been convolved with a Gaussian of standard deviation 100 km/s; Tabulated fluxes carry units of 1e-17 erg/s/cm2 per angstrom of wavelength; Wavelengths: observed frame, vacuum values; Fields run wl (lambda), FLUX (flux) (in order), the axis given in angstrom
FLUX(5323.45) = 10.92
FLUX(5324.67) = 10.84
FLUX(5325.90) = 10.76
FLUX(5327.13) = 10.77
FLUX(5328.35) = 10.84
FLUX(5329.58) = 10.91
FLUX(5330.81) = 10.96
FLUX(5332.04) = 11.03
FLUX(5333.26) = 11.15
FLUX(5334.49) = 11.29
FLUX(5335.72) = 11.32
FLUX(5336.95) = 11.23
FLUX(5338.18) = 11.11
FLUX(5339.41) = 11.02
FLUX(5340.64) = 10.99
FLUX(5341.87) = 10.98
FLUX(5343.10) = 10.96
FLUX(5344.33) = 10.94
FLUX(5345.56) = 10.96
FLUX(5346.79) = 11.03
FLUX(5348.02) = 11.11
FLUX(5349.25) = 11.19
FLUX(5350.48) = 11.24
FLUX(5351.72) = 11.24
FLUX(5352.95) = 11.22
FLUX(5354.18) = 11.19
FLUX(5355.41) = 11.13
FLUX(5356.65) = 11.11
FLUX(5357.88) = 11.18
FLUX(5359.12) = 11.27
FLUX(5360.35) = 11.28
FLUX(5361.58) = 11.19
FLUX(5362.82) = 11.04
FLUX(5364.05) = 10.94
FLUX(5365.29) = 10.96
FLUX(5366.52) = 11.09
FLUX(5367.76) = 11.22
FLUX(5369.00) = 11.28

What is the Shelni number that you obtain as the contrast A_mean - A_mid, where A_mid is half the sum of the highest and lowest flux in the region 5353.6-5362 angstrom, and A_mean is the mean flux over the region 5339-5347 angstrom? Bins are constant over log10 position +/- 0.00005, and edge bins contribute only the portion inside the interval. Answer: -0.21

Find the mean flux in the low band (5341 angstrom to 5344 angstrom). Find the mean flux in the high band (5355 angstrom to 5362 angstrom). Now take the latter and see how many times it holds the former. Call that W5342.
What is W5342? 1.020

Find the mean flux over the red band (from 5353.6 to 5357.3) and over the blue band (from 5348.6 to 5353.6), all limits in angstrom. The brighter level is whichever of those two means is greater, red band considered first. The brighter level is 11.22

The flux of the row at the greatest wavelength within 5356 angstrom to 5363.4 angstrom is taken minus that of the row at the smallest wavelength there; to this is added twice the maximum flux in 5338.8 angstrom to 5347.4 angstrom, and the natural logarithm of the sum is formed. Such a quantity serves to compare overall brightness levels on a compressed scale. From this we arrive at 3.09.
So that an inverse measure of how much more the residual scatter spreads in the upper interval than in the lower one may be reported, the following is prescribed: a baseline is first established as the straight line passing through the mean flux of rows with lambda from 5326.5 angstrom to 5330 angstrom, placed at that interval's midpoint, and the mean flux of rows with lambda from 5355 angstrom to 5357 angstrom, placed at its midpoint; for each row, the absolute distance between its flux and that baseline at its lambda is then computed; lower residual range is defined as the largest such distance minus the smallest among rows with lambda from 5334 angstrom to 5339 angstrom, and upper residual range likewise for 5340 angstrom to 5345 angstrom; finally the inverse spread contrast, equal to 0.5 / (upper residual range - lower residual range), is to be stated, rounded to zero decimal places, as -3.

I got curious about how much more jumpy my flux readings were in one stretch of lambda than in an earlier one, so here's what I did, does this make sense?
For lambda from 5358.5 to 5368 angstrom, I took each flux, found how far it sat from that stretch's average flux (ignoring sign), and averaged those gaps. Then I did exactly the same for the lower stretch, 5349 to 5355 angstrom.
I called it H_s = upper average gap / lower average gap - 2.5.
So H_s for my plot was 3.1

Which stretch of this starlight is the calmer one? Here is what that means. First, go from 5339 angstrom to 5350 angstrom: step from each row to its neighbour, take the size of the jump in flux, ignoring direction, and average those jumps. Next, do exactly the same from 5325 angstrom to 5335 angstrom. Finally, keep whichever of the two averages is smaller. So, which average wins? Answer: 0.041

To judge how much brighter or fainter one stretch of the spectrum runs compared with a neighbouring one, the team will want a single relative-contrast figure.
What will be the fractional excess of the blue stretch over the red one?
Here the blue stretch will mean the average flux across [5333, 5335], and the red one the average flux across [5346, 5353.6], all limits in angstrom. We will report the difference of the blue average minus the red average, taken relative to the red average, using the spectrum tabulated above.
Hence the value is 0.004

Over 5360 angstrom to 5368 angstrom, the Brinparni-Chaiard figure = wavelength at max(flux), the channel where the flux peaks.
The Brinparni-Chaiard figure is 5360.35 angstrom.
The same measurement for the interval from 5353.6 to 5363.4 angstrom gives 5360.35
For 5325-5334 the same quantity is 5333.26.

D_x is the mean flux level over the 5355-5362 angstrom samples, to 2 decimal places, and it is 11.19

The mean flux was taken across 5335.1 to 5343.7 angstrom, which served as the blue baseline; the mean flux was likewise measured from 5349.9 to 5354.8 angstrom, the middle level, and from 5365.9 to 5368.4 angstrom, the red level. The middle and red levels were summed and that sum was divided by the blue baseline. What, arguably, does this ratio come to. 2.018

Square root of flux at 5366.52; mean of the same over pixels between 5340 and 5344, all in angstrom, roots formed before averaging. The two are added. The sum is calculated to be 6.64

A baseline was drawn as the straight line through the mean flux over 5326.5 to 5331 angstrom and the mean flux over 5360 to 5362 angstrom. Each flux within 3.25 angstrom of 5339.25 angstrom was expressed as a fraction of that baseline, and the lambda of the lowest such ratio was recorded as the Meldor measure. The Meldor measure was 5341.87 angstrom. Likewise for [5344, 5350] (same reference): 5344.33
